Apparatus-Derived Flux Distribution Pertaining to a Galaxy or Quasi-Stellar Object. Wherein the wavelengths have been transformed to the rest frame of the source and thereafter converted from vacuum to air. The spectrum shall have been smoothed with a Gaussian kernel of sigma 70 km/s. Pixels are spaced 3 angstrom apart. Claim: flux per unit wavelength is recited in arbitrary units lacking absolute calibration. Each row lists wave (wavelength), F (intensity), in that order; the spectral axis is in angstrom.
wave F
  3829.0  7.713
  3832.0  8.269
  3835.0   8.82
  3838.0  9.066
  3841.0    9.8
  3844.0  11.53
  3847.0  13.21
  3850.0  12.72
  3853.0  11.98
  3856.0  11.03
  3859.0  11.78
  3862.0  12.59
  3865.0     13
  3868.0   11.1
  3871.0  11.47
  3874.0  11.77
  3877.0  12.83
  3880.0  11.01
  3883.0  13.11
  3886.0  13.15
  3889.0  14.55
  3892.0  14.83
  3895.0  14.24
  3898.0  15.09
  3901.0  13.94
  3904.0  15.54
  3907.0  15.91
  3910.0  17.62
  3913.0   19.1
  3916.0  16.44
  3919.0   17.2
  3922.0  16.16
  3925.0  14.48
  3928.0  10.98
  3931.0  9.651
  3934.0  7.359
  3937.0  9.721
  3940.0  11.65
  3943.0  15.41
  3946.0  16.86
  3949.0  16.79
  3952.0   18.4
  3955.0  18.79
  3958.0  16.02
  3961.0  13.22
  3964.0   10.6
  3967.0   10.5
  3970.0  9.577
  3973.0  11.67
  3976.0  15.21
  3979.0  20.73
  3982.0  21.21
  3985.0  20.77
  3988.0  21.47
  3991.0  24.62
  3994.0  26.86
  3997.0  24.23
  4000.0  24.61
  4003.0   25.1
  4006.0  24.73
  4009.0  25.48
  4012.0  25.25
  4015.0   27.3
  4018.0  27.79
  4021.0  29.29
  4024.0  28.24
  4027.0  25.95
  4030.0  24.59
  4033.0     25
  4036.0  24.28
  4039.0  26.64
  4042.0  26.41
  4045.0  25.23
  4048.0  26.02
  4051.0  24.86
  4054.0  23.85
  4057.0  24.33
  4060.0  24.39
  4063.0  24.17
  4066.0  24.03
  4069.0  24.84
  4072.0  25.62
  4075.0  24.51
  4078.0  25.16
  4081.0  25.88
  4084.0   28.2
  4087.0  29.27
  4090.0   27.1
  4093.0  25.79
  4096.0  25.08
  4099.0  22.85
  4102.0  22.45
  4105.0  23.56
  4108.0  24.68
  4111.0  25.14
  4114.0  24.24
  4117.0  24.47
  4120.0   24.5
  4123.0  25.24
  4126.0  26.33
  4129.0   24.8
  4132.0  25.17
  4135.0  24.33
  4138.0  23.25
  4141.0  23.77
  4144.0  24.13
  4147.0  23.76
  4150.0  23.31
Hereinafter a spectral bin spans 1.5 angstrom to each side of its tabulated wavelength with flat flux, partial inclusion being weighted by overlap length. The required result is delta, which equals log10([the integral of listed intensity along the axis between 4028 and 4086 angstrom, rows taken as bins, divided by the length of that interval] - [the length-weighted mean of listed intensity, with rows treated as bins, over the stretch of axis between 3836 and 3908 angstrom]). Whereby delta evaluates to 1.10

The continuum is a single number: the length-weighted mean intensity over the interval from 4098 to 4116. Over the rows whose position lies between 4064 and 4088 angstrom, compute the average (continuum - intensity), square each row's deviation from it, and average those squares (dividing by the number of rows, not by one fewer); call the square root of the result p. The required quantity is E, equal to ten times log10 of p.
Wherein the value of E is 2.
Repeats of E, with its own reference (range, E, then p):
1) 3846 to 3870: -1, 0.78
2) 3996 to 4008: -5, 0.31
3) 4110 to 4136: -2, 0.62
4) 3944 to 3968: 5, 3.09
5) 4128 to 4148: -2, 0.61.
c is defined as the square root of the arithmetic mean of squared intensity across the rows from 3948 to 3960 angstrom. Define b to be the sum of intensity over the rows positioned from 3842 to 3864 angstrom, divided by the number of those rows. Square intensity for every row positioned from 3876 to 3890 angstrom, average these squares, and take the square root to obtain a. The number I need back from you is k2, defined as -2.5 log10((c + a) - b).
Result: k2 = -3.16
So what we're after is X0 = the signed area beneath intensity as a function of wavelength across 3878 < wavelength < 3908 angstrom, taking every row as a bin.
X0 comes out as 423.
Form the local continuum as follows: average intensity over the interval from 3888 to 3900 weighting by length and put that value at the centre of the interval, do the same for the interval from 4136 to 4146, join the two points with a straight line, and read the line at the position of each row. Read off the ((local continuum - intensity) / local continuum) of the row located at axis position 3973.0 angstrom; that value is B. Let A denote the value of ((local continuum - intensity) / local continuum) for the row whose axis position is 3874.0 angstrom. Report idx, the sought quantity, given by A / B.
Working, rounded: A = 0.15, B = 0.34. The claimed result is 0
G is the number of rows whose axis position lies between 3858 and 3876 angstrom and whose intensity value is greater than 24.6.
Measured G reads 0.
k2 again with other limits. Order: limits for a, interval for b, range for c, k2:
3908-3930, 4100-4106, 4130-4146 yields -3.10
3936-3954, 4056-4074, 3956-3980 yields -1.62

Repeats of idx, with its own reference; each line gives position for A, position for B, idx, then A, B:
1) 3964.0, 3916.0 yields -6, 0.38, -0.06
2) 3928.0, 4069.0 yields -2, 0.31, -0.18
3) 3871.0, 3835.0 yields 1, 0.17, 0.29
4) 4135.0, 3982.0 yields 0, -0.03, -0.19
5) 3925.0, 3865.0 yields 2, 0.08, 0.04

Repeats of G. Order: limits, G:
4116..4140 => 4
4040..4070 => 5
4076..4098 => 7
